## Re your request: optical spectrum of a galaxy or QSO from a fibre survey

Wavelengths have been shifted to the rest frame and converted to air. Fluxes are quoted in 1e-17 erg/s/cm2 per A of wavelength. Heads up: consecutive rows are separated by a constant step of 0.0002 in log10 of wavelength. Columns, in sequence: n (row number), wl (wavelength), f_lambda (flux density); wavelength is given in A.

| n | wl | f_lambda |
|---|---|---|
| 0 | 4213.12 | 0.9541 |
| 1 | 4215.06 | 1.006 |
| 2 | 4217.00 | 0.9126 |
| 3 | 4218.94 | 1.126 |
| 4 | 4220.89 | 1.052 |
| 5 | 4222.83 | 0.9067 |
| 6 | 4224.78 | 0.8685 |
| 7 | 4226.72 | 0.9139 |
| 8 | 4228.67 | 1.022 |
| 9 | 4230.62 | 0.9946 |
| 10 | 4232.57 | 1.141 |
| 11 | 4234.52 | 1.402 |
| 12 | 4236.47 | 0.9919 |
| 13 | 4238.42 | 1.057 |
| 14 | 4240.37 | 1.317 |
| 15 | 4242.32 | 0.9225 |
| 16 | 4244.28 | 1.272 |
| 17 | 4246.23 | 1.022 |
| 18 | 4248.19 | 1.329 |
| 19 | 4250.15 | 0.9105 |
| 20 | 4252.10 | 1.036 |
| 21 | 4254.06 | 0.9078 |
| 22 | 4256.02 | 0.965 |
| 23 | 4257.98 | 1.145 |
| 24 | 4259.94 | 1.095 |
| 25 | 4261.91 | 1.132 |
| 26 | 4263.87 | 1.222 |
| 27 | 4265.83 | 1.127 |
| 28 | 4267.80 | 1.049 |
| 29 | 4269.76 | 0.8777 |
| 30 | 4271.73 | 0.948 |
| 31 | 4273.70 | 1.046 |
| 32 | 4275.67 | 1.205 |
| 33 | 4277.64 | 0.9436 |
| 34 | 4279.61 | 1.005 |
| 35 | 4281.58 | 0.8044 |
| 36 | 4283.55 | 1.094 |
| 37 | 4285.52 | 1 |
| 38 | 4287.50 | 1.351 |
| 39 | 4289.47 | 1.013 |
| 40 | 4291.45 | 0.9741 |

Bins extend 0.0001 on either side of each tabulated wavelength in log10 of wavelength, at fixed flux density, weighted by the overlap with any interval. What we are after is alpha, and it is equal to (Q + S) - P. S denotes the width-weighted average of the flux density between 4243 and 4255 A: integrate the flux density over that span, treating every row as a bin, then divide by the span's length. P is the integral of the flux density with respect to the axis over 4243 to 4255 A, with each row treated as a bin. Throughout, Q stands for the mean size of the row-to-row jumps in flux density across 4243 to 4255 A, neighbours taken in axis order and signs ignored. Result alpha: -11.6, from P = 12.91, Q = 0.25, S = 1.08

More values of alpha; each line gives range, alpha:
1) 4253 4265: -11.8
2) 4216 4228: -10.5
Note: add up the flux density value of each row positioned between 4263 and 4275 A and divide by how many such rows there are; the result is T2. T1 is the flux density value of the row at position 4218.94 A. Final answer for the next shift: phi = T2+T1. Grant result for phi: 2.17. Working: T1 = 1.126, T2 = 1.045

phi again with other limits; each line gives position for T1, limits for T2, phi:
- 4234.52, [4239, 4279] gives 2.48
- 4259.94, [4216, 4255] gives 2.15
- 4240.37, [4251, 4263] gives 2.36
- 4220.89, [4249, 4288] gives 2.10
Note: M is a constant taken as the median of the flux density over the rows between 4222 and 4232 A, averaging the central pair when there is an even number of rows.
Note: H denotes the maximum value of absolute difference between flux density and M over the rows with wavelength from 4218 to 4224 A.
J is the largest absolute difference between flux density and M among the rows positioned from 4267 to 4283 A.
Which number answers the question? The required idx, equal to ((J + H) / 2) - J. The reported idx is -0.04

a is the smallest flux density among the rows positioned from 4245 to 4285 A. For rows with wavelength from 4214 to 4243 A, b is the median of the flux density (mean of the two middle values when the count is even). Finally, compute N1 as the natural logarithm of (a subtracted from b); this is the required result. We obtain -1.6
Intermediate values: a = 0.8044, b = 1.01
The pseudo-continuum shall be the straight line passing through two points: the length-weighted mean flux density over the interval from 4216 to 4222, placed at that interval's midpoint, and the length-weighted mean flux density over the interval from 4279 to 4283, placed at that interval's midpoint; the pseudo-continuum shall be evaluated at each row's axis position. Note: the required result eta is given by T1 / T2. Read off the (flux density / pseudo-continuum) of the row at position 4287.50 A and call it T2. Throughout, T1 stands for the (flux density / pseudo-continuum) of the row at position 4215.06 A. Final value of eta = 0.7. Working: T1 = 0.97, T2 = 1.49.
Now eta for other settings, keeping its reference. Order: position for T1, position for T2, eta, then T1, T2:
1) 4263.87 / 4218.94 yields 1.2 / 1.29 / 1.10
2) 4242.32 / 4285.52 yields 0.9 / 0.94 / 1.10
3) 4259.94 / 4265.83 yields 1.0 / 1.15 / 1.19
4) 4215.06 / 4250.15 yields 1.0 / 0.97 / 0.94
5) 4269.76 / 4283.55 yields 0.8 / 0.94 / 1.20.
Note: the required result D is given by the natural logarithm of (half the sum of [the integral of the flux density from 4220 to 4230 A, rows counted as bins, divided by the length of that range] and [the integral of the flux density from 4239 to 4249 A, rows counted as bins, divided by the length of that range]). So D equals 0.058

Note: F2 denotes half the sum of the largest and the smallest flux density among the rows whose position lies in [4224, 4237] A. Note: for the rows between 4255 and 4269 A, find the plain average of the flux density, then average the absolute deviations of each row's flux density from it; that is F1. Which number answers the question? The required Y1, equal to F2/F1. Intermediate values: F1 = 0.06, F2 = 1.14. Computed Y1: 19.3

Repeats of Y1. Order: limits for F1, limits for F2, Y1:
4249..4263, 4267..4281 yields 12.2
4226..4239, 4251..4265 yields 9.5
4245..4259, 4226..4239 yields 10.6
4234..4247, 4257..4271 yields 6.5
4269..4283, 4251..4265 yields 11.3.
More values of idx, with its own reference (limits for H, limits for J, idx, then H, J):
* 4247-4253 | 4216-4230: 0.10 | 0.42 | 0.212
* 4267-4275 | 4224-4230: 0.01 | 0.14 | 0.108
